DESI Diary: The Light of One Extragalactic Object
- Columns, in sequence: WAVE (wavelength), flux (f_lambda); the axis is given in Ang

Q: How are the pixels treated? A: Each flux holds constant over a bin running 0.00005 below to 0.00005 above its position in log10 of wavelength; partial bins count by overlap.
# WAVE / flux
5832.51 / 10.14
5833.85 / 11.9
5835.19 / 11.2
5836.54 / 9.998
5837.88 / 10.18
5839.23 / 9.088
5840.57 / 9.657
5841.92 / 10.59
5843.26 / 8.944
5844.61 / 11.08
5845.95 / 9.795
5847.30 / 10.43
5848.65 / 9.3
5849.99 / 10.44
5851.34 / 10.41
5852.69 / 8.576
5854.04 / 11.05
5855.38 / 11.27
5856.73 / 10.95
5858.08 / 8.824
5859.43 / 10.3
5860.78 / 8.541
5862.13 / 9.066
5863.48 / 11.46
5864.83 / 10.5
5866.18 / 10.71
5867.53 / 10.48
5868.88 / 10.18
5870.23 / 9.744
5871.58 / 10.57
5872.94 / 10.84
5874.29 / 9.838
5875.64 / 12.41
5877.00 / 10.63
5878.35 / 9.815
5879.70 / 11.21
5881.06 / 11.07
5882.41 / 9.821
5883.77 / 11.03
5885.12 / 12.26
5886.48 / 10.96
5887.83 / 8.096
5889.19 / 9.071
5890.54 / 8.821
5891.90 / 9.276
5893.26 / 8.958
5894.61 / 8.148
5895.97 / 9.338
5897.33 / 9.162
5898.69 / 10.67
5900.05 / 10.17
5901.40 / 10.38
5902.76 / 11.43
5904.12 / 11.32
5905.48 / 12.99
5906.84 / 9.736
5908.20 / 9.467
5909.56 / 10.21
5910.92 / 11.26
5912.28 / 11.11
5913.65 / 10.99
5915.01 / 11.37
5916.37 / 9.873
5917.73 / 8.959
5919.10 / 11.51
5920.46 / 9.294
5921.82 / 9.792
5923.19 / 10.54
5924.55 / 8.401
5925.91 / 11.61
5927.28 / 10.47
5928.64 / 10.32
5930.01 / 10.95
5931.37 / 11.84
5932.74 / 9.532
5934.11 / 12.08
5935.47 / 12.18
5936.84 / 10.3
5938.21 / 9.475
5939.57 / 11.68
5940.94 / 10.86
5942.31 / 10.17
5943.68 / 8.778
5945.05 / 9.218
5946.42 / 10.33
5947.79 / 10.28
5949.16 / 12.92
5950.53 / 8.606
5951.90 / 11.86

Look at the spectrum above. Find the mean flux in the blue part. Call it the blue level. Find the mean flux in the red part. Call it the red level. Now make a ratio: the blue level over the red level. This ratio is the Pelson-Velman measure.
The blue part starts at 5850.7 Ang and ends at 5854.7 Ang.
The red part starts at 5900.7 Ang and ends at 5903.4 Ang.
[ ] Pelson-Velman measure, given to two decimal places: 0.92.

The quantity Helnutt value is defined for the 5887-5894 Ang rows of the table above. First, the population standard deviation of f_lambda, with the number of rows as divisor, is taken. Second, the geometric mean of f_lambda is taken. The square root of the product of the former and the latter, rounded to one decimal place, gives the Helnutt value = 1.9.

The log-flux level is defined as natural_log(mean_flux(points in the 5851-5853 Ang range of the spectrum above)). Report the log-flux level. 2.25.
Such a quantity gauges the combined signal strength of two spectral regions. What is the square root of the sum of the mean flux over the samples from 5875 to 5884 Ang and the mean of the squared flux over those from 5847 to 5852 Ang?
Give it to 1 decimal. 10.7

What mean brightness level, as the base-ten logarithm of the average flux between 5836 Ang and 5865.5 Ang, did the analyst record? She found 1.00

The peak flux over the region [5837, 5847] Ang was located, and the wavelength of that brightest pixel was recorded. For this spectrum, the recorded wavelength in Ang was 5844.61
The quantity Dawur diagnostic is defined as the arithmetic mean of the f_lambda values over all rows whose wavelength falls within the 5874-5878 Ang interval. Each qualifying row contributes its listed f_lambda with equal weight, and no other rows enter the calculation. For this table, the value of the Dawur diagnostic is 11.0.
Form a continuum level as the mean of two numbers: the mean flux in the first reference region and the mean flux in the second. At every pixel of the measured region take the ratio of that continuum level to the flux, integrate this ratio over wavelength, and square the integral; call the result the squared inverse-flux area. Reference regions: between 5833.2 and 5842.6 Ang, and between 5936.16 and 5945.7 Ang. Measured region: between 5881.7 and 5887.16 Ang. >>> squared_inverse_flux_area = 26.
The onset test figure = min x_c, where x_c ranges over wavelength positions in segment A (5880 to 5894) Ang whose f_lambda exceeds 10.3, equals 5881.06 Ang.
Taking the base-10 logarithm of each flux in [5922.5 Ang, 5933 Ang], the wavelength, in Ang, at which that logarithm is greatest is 5931.37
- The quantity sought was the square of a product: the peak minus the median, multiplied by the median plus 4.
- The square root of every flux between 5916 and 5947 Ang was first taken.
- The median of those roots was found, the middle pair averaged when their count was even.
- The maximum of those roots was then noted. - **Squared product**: 4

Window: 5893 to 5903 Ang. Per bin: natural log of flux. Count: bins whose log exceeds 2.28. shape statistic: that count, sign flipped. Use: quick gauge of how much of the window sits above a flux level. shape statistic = -4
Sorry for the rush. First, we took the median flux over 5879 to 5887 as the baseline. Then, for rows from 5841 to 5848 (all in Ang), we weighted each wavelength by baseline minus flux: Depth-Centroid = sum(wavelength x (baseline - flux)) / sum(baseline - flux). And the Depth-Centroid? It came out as 5844.4 Ang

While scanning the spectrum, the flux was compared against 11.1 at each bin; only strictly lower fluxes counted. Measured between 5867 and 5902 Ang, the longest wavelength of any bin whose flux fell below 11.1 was 5901.40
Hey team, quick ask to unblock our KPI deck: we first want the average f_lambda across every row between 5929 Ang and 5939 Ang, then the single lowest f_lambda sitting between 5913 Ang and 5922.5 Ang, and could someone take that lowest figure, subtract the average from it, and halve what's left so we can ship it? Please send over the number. -0.97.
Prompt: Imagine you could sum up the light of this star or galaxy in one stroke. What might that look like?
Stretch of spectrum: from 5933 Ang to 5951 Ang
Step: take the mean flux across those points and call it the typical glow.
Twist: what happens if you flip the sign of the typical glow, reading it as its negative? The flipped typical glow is -10.53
